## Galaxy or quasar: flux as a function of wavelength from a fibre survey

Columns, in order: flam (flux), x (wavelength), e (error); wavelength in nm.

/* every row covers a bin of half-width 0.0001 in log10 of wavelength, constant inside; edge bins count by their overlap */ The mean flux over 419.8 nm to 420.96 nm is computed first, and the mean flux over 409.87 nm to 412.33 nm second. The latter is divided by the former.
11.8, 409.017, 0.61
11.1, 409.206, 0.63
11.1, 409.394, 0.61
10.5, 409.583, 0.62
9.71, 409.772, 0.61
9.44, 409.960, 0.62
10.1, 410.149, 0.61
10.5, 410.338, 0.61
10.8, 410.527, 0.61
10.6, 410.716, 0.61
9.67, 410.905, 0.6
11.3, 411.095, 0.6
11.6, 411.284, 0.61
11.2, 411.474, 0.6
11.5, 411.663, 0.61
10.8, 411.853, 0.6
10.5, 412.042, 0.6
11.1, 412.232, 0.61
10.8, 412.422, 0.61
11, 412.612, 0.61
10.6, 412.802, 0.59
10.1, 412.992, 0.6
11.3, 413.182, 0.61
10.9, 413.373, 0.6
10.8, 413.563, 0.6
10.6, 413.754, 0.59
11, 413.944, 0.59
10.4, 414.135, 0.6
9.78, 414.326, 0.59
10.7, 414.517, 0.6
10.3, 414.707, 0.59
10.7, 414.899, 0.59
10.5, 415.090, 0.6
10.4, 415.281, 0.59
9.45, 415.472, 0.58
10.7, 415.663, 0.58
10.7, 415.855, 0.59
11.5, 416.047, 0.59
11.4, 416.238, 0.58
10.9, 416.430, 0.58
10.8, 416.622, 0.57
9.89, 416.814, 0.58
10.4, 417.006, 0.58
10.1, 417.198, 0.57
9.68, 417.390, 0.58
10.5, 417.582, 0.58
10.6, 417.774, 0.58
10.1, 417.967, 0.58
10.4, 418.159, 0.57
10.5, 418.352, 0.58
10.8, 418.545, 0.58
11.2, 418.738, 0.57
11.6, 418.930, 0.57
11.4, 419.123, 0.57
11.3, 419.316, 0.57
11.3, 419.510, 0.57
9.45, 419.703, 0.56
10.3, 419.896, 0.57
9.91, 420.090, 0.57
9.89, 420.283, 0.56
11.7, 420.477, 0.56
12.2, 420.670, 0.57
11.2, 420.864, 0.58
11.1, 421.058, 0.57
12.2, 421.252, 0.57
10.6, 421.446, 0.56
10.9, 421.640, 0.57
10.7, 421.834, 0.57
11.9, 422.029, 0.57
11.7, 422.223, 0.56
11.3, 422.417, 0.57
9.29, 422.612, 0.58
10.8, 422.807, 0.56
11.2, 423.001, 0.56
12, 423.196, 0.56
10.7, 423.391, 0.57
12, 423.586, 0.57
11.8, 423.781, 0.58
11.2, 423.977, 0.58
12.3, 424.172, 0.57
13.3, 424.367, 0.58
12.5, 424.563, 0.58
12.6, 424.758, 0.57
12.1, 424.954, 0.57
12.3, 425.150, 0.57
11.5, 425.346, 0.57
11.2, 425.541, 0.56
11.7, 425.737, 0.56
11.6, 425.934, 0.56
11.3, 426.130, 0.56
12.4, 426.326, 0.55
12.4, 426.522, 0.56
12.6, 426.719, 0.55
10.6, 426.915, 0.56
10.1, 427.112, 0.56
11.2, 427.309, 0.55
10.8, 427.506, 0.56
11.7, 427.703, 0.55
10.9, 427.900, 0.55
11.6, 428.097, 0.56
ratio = 0.985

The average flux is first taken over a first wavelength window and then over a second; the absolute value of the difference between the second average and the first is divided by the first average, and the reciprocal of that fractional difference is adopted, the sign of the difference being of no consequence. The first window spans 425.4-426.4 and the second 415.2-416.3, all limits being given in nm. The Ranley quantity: 12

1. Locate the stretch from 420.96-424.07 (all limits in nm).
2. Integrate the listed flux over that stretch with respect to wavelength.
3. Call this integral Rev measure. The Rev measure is 34.9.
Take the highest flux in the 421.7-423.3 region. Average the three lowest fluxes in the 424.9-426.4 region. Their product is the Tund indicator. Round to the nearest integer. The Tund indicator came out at 136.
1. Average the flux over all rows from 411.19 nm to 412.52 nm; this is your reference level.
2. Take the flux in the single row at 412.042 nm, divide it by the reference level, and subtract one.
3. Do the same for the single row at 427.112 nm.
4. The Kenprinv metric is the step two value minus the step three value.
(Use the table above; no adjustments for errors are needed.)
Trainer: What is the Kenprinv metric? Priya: 0.04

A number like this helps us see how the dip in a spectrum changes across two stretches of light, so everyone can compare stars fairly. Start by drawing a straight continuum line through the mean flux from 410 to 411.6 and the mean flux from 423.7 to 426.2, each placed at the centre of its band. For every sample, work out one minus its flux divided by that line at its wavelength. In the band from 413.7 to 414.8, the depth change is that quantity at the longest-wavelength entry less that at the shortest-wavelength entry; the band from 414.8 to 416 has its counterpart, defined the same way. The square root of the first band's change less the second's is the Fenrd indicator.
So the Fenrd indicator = 0.16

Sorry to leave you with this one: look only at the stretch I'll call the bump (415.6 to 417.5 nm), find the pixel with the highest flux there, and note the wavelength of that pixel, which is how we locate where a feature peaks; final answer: 416.047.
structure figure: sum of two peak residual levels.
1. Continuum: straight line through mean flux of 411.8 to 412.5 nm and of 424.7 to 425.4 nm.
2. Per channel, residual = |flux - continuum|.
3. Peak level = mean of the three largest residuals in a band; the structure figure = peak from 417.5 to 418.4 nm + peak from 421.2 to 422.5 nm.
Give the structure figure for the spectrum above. 2.13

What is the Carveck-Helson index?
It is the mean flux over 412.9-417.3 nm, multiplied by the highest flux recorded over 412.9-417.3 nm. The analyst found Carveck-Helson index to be 122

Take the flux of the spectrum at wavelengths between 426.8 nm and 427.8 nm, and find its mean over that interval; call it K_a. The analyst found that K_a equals 10.9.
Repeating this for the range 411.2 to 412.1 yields 11.1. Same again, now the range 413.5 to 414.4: 10.5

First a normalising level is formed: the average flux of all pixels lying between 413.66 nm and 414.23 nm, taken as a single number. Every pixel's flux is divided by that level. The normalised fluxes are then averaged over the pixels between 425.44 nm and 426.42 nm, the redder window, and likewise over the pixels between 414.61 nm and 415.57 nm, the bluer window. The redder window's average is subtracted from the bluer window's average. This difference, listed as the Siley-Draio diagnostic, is -0.13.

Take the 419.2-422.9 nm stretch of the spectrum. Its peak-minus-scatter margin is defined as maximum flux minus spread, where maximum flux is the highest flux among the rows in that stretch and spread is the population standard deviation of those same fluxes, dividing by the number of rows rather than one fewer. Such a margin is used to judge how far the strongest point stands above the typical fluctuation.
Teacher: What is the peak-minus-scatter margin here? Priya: 11.4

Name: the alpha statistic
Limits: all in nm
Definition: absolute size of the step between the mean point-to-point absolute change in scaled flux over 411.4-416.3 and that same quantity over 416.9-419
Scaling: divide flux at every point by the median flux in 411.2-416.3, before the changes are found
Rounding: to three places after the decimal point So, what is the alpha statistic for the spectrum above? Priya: 0.011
